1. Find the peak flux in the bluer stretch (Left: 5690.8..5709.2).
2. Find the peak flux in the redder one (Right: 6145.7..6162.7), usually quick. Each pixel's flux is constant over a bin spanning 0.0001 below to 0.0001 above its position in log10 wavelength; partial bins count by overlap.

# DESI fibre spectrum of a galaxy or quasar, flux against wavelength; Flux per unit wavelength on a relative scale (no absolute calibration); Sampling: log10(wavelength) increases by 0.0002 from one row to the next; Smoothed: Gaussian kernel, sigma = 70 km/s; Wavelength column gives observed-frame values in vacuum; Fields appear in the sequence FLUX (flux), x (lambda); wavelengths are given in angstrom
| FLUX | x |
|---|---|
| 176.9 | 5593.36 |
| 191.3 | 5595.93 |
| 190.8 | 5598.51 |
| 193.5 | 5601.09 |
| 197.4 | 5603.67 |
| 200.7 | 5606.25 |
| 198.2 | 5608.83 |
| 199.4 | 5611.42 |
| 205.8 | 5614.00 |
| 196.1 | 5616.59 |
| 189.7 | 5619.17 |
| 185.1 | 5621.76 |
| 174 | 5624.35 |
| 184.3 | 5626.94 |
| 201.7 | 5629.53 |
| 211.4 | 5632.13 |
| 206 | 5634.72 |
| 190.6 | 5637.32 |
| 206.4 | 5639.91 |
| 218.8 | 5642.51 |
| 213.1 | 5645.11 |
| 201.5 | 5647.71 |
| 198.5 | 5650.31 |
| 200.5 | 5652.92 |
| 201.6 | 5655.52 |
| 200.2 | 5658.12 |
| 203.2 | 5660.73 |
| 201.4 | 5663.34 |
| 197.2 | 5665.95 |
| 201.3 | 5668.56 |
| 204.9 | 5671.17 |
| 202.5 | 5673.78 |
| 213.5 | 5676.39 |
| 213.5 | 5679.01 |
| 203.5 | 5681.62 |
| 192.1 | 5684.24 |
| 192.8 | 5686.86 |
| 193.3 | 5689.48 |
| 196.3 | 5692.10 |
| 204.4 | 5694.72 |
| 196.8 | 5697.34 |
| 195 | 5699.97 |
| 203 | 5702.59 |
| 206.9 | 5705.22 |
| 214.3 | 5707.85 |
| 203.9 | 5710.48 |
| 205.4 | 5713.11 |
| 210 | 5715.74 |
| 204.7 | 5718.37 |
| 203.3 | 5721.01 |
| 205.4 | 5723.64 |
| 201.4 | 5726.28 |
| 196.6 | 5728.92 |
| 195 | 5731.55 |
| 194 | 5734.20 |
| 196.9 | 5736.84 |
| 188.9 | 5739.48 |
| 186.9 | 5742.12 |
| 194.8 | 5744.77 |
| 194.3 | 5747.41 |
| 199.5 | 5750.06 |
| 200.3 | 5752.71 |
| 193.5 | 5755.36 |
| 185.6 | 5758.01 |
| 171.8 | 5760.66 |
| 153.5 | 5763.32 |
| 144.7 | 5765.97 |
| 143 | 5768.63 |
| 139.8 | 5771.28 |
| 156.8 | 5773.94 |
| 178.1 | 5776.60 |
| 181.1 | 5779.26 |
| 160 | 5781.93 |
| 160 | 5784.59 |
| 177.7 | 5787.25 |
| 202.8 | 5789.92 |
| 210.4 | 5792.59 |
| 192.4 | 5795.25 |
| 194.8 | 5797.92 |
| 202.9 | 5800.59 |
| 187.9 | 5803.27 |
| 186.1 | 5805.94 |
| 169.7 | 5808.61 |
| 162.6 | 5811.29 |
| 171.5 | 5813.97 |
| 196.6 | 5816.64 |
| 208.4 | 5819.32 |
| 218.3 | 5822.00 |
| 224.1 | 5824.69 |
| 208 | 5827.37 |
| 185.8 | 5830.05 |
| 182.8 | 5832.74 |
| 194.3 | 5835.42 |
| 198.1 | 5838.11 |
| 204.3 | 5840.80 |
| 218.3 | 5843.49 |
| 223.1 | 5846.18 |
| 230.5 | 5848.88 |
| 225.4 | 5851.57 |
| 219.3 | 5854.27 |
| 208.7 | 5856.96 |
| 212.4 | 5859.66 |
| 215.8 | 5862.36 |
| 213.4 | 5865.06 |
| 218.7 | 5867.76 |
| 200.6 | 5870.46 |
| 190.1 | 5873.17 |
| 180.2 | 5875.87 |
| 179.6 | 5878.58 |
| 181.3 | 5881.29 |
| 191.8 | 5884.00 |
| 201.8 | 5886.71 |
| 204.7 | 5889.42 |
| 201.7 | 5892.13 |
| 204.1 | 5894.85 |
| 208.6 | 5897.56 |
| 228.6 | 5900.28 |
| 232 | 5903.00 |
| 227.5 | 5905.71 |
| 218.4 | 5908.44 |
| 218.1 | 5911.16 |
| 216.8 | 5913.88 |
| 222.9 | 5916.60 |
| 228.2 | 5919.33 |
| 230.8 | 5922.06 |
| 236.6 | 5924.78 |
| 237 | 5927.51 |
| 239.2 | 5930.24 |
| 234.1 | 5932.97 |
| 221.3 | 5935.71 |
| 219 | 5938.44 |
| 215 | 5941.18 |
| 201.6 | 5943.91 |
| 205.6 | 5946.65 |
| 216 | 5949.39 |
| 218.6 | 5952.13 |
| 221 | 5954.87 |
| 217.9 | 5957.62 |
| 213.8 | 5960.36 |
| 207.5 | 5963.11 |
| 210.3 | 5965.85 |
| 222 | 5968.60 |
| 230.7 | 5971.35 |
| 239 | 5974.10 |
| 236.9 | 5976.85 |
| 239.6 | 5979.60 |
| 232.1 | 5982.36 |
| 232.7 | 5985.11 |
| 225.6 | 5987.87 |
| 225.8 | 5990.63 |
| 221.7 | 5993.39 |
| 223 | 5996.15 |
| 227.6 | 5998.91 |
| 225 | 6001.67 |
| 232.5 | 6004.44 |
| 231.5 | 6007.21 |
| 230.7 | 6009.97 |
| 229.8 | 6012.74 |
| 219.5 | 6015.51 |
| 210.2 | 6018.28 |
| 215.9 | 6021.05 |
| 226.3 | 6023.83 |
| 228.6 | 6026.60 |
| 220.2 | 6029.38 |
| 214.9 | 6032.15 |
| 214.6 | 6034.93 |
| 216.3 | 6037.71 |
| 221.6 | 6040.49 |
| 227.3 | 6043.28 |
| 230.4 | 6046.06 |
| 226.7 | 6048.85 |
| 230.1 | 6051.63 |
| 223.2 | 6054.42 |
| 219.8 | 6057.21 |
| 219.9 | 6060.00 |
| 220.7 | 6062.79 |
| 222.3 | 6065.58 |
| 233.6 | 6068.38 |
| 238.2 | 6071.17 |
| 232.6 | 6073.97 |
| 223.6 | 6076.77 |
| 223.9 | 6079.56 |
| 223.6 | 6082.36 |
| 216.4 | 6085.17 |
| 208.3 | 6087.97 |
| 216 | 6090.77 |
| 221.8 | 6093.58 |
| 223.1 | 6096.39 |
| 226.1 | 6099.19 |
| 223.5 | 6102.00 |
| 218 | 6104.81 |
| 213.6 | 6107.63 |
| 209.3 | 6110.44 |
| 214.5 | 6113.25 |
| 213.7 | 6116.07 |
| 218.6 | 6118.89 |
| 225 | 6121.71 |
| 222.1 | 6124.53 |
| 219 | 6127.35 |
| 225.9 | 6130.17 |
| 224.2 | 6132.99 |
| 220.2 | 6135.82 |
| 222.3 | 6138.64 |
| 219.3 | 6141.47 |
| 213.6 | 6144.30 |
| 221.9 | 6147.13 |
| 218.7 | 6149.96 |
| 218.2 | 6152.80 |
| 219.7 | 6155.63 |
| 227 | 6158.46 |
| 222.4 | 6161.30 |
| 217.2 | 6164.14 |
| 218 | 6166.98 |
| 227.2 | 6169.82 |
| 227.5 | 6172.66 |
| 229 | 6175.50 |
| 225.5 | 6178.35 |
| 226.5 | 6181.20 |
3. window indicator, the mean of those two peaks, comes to 221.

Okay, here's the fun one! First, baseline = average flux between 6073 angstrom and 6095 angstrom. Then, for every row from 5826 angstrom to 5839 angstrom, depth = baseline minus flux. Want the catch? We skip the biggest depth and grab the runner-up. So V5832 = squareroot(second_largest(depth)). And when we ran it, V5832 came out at 6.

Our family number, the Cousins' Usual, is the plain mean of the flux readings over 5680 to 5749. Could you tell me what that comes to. 199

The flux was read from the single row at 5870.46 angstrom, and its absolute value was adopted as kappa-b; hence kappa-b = 201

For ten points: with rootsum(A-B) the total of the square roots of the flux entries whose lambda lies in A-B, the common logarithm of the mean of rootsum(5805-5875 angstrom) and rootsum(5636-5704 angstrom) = 2.568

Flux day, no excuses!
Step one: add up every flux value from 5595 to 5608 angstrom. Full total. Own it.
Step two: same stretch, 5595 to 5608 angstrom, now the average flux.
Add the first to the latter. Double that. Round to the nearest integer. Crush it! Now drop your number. 2337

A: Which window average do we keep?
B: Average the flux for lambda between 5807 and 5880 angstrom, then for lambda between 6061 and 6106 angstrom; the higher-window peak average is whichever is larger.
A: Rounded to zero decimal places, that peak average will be 223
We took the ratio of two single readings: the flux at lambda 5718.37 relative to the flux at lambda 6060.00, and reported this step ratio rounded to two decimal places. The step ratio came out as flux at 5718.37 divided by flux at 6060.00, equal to 0.93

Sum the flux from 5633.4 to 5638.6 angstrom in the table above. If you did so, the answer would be 397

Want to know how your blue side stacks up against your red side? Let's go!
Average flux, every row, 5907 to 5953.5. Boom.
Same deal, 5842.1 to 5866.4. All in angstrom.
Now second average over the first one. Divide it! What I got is 0.98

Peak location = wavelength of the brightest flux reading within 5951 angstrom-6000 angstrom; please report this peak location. 5979.60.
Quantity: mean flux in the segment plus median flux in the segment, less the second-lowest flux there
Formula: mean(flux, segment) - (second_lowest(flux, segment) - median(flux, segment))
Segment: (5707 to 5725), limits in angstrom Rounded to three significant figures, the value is 208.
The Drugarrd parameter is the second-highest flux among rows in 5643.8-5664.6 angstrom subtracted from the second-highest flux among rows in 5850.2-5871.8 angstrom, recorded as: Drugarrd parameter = 16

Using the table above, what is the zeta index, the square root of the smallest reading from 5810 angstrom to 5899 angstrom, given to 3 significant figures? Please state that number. 12.8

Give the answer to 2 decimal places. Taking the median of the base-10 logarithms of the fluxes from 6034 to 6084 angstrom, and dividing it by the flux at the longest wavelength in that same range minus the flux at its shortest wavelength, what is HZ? 0.26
